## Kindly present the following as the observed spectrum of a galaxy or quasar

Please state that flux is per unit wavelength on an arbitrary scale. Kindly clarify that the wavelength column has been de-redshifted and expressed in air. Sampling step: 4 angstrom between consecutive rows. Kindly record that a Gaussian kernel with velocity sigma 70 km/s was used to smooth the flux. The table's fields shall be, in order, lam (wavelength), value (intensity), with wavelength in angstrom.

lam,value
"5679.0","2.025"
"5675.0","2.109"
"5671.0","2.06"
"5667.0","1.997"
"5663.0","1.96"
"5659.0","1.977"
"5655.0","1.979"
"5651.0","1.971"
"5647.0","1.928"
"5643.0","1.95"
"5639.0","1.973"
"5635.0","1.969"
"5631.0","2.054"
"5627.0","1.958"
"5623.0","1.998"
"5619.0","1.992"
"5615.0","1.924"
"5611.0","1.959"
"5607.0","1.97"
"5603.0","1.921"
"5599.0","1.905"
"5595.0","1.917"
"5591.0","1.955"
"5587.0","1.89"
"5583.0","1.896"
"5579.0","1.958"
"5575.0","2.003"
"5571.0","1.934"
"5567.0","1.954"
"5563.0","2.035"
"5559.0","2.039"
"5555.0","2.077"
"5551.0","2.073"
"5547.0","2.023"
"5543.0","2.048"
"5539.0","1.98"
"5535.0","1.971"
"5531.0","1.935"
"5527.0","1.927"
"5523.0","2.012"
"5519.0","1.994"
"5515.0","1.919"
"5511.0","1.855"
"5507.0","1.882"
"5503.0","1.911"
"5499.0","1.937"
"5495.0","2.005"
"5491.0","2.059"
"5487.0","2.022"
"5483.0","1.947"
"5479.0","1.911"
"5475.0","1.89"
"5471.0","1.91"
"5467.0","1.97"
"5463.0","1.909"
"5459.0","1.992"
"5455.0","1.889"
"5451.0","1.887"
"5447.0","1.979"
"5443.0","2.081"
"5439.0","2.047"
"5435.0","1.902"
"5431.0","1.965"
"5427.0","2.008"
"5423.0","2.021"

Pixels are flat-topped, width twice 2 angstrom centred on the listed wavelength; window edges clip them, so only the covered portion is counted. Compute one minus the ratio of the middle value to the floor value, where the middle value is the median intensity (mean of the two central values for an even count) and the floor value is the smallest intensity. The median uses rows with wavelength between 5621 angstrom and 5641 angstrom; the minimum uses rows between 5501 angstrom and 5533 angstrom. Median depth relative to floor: -0.064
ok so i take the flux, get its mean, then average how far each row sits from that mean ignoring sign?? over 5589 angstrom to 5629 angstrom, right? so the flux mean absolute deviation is 0.027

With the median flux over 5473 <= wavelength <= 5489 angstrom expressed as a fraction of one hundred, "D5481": 0.0193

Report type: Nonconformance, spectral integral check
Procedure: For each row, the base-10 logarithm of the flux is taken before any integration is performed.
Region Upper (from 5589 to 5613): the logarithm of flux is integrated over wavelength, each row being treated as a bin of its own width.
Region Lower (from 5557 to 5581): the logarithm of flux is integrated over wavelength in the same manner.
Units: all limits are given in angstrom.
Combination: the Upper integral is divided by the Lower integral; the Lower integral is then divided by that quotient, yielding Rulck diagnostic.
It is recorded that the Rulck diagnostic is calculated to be 7.4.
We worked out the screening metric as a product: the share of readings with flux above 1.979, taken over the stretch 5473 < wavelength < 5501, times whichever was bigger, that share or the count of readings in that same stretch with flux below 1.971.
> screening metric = 1.7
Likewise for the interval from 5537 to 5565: 1.0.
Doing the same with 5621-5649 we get 1.1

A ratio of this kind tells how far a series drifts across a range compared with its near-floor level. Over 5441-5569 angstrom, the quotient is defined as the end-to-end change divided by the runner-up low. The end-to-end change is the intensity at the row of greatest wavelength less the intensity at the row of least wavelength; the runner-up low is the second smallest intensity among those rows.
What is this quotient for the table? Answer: -0.067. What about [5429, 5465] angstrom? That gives -0.030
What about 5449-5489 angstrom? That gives 0.071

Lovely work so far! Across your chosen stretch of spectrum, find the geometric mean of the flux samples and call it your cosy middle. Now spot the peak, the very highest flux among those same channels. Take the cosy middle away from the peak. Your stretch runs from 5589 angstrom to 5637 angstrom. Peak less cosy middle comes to 0.09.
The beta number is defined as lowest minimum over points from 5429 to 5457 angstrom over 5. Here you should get 0.377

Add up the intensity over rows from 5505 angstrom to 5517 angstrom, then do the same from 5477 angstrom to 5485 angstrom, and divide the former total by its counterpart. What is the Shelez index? 1.5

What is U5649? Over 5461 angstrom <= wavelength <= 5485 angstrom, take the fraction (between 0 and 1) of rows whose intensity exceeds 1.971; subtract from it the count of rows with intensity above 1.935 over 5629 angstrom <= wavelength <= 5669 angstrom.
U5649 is -9.0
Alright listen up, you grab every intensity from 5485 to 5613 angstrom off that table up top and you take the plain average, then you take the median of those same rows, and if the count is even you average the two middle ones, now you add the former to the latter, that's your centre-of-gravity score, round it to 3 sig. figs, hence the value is 3.93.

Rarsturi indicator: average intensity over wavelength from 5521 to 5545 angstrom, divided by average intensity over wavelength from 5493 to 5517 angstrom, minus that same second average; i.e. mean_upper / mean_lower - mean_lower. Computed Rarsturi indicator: -0.89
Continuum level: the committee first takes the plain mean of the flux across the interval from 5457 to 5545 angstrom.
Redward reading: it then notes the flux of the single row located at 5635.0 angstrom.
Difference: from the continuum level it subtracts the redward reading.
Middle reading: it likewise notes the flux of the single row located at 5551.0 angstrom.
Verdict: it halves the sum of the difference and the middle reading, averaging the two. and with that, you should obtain 1.03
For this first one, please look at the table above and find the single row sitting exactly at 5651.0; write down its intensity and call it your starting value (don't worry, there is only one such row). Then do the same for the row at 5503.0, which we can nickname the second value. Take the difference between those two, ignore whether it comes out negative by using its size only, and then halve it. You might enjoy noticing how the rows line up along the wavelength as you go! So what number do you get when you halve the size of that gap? 0.030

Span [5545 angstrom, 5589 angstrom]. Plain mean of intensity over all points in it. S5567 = 1.989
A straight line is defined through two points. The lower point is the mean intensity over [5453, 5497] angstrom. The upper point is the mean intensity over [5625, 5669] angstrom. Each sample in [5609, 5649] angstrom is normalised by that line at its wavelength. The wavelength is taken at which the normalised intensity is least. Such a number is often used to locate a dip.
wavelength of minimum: 5615.0 angstrom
